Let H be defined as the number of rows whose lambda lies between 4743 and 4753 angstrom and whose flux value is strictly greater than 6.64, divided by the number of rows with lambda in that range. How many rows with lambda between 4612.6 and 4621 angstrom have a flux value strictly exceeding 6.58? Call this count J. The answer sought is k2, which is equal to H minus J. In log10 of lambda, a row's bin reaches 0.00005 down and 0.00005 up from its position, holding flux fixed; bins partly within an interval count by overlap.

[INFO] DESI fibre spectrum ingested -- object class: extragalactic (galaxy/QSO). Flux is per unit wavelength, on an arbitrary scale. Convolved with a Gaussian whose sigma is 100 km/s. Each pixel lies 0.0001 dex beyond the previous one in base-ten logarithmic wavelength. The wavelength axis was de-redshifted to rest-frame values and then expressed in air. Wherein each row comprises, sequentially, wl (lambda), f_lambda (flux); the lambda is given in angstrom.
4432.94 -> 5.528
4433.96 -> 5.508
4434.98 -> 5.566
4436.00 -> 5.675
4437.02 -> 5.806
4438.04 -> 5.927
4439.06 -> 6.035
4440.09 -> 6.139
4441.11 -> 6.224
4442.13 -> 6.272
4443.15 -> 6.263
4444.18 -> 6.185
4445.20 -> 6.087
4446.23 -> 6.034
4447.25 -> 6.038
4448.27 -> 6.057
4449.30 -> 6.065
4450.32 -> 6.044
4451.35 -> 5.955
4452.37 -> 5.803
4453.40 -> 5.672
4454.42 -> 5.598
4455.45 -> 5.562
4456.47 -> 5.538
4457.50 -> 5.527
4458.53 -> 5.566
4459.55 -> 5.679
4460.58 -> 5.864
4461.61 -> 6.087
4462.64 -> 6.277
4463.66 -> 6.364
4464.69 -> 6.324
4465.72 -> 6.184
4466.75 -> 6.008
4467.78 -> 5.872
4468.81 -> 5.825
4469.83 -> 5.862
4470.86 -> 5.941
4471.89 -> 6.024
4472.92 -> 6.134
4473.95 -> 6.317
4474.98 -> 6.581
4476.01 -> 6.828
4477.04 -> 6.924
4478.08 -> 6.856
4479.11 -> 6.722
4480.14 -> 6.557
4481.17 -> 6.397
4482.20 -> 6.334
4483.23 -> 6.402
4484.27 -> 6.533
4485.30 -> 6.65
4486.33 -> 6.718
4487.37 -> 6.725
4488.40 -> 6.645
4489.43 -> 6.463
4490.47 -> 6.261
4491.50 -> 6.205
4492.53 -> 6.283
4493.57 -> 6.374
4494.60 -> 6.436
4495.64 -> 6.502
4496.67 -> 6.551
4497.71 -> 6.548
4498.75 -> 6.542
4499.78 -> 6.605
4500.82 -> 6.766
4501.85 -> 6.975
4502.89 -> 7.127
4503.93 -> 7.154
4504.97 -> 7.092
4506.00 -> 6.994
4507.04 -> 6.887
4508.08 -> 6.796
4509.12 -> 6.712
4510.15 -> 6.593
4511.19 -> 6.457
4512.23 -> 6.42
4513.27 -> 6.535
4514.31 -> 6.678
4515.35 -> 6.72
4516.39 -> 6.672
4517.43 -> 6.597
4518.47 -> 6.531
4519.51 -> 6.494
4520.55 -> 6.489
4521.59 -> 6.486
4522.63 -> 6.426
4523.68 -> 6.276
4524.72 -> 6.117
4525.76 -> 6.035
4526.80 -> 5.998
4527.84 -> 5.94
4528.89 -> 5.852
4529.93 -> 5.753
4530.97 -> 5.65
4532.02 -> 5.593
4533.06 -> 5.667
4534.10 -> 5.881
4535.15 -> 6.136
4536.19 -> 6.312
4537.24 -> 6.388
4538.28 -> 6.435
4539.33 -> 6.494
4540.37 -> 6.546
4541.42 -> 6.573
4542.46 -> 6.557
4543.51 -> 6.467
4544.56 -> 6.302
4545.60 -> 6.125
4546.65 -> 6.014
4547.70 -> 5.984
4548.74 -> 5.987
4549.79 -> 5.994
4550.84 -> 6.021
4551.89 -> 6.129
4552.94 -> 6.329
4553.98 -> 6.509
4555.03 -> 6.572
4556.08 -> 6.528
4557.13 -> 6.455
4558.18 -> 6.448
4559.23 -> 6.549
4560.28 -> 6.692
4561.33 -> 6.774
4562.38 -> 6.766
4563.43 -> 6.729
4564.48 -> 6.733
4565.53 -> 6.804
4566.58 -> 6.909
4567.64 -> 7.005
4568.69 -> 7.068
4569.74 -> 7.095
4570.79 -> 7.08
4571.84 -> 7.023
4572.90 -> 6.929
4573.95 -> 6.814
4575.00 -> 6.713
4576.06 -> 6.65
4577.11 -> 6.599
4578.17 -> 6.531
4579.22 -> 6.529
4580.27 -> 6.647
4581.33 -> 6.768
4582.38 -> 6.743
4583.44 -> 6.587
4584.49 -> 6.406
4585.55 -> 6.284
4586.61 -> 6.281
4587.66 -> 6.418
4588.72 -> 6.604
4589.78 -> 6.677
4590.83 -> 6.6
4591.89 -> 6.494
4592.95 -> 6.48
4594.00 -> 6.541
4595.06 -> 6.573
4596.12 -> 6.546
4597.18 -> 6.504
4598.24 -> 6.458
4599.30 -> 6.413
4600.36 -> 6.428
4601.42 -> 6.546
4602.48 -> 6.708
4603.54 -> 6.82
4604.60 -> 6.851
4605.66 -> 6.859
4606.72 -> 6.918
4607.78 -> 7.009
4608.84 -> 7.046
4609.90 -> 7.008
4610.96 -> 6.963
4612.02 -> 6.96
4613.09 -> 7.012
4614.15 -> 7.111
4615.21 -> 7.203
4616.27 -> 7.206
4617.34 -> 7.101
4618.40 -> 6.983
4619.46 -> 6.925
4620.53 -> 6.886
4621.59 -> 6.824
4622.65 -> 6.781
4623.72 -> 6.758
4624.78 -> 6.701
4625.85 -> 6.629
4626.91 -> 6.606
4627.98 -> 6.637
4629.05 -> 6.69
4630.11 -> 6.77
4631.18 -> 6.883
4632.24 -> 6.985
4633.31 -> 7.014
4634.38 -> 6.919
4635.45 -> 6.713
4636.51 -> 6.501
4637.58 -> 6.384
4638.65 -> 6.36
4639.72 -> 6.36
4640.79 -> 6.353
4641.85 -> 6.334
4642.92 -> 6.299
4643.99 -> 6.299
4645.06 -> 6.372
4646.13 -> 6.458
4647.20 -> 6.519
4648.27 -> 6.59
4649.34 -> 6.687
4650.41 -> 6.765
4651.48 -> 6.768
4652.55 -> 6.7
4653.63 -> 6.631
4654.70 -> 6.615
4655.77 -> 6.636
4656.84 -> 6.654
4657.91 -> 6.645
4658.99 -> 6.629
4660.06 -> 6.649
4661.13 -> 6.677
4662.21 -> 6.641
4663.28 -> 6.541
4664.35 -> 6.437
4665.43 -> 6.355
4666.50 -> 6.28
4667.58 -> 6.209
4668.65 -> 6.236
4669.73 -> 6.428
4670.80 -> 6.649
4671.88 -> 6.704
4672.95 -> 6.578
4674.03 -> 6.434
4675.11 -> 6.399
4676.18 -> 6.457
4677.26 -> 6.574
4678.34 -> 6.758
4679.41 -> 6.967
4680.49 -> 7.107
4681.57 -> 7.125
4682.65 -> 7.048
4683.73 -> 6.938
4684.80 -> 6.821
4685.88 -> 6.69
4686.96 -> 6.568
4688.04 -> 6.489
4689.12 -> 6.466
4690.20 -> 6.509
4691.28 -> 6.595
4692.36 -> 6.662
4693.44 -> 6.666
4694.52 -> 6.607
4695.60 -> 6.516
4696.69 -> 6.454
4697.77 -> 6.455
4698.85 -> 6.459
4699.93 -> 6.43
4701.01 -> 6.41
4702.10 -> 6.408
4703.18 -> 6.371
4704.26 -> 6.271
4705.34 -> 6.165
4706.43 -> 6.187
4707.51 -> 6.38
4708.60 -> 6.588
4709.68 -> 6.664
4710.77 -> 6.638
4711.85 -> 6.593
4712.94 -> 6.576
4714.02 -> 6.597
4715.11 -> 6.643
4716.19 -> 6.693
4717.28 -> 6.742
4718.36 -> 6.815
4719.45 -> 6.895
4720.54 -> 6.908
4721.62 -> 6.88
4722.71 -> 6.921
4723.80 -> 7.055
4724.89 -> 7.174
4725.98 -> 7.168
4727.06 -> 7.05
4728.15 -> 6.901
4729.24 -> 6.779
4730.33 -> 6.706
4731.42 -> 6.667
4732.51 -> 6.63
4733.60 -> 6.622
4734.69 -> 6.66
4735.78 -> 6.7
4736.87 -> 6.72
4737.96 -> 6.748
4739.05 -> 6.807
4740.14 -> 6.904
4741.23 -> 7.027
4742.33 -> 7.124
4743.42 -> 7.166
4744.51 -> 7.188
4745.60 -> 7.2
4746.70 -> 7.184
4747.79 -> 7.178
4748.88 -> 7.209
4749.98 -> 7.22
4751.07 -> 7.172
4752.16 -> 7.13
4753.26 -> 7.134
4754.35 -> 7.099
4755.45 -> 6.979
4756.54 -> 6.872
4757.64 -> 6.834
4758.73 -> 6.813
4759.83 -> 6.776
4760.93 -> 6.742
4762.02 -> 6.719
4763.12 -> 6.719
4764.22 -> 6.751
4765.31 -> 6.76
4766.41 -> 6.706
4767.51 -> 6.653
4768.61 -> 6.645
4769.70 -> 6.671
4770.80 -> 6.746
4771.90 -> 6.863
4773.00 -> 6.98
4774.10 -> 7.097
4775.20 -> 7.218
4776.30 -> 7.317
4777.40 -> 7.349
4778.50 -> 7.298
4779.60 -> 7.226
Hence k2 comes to -7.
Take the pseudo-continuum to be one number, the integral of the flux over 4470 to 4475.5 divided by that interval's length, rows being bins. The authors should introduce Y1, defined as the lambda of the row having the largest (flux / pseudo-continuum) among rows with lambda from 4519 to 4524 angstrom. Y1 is 4519.51 angstrom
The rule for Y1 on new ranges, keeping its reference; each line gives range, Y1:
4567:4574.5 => 4569.74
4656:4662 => 4661.13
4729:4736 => 4729.24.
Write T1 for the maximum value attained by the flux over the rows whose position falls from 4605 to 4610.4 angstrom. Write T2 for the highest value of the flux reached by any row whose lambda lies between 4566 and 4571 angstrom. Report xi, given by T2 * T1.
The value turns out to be 50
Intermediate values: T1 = 7.046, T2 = 7.095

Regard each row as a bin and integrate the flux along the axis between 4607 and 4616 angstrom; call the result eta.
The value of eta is 63.4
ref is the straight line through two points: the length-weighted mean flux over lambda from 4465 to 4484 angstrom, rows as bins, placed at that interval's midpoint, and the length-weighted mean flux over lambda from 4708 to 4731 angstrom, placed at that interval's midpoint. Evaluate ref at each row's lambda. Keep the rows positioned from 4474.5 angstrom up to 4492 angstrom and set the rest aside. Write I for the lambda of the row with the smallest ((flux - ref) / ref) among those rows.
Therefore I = 4491.50 angstrom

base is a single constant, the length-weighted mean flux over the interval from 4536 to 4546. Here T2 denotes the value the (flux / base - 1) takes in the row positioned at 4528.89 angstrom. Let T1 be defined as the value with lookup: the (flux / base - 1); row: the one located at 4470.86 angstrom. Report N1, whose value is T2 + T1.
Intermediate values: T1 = -0.08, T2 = -0.09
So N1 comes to -0.17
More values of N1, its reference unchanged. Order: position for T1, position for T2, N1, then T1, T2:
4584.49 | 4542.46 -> 0.02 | 0.00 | 0.02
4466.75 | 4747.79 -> 0.05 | -0.07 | 0.12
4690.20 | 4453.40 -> -0.10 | 0.01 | -0.12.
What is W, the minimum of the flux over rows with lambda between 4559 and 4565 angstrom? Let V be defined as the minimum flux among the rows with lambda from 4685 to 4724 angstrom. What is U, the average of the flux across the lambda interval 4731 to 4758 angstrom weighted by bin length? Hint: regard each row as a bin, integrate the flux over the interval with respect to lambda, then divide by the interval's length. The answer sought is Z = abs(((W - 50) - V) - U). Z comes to 56.6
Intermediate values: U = 6.97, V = 6.165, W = 6.549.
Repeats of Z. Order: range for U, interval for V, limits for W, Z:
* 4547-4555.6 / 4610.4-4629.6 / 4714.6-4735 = 56.2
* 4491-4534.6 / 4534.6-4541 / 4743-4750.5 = 55.4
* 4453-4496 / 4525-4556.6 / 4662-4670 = 55.6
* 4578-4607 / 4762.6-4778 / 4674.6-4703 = 56.8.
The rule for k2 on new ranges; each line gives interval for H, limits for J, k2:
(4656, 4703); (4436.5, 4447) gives 0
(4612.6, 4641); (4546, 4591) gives -23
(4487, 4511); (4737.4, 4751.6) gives -13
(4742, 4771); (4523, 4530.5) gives 1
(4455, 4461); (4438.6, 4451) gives 0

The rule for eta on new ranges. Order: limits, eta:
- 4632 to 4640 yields 53.2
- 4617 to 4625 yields 55.0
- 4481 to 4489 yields 52.5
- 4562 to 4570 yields 55.1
